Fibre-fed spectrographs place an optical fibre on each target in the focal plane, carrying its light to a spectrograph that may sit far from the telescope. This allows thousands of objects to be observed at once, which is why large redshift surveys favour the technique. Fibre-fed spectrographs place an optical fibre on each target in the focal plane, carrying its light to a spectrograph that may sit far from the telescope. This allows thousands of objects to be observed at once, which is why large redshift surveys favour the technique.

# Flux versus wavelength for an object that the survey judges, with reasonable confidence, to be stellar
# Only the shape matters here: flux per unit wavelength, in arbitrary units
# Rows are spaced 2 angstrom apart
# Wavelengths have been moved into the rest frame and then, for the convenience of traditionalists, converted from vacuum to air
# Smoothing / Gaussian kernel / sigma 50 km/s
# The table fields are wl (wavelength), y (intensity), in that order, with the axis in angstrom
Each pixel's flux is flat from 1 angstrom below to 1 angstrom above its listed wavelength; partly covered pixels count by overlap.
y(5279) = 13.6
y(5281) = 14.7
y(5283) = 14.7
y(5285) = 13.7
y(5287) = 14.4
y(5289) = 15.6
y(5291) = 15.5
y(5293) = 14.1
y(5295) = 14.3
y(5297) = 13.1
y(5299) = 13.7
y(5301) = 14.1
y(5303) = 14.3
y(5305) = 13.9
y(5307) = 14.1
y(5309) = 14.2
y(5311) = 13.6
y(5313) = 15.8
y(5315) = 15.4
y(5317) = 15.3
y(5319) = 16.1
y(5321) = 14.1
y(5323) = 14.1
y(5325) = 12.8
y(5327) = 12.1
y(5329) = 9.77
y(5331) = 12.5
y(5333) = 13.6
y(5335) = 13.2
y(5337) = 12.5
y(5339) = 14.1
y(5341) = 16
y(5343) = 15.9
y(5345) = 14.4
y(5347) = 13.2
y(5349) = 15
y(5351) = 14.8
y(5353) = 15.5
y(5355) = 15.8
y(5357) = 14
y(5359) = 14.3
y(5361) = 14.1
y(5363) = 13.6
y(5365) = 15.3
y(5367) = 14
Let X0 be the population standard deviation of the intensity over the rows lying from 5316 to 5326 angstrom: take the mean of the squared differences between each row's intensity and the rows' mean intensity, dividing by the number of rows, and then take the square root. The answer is 1.1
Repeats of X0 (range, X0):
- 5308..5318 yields 0.8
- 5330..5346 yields 1.3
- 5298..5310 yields 0.2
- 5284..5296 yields 0.7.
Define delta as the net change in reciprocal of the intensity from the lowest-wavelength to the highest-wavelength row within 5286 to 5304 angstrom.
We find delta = 0.000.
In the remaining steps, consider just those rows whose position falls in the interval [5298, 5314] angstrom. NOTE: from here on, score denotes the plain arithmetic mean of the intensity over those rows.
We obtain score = 14.2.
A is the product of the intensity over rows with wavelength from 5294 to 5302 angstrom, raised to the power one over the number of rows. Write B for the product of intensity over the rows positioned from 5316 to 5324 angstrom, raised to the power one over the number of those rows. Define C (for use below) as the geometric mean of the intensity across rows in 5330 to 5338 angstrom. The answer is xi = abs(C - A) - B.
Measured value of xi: -14.0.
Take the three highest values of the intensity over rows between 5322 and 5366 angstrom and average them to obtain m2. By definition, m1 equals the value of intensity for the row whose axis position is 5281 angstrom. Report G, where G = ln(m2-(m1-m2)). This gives 2.84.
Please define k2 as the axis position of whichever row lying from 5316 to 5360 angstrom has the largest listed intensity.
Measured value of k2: 5319 angstrom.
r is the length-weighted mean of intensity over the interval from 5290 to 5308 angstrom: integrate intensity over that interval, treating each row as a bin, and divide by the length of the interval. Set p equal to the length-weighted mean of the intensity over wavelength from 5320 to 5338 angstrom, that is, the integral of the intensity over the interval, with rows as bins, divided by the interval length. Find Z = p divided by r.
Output 0.90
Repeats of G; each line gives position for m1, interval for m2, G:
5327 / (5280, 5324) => 2.97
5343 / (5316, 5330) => 2.67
